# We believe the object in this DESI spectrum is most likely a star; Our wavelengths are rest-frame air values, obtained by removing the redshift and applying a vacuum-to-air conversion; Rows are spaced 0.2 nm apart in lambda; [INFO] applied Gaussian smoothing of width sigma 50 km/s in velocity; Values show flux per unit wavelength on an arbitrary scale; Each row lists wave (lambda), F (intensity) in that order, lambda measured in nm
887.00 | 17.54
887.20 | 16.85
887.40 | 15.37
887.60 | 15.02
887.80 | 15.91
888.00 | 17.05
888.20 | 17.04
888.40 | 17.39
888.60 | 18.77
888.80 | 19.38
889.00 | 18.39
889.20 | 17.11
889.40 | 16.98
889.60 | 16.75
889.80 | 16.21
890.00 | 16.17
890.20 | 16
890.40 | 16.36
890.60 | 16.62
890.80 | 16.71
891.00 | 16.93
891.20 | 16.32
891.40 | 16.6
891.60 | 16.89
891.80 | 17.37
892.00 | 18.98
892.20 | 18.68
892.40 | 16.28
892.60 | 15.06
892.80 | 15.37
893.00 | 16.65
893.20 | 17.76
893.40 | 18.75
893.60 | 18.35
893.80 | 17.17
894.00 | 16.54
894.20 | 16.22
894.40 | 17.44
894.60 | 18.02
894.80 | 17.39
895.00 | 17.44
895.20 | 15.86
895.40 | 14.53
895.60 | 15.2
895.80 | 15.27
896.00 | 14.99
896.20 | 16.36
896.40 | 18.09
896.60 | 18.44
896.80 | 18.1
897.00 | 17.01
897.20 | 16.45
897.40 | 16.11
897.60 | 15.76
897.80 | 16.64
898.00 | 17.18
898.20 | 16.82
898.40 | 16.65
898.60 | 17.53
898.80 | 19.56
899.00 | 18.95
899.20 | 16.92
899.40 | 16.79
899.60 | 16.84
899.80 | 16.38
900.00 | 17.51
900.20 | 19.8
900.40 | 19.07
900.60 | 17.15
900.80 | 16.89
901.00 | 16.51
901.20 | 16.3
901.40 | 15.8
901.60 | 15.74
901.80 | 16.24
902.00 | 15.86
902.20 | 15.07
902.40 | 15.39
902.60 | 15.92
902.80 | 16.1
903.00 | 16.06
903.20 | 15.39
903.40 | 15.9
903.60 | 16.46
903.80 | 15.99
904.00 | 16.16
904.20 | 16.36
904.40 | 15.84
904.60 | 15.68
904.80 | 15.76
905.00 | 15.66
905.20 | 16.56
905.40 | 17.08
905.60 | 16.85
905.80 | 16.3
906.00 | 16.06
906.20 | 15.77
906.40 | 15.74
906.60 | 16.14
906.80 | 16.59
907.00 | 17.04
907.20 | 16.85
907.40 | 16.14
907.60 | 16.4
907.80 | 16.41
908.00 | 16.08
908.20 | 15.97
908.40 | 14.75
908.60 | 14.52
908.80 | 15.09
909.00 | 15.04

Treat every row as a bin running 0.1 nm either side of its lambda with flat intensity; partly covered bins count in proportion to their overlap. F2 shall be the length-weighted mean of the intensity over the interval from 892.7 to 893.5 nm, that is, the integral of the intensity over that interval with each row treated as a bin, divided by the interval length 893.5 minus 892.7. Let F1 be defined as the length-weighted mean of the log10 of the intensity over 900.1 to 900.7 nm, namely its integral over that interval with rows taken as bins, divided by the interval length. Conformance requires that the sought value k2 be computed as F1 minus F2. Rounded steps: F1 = 1.27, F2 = 17.1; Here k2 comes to -15.9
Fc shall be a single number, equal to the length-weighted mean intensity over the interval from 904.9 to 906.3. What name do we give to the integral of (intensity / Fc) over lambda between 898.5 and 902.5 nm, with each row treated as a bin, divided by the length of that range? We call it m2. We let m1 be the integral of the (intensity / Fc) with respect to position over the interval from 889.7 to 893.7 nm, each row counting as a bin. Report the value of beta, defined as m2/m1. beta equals 0.252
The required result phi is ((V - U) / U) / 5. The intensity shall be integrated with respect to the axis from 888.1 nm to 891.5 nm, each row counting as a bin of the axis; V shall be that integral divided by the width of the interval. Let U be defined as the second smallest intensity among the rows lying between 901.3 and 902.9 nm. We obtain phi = 0.0215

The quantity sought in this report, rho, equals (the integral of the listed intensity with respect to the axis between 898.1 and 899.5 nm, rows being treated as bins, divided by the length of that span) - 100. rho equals -82.4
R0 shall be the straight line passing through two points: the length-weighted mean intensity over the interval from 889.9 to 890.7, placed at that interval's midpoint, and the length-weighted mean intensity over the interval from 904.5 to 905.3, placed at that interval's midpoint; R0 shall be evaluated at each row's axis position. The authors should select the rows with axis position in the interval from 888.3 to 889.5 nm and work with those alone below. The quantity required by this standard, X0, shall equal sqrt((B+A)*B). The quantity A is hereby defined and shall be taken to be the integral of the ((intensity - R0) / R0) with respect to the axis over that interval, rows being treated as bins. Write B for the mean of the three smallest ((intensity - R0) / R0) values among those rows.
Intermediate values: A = 0.12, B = 0.051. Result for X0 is 0.09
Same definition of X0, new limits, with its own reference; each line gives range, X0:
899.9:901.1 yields 0.10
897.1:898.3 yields 0.00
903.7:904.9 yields 0.01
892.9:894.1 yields 0.07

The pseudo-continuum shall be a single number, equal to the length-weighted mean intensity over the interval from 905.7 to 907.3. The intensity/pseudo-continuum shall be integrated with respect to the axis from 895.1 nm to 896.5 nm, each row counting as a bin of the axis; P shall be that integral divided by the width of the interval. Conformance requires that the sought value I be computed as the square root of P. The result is 0.98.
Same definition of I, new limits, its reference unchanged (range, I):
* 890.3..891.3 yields 1.01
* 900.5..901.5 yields 1.01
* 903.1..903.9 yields 0.99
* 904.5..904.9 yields 0.98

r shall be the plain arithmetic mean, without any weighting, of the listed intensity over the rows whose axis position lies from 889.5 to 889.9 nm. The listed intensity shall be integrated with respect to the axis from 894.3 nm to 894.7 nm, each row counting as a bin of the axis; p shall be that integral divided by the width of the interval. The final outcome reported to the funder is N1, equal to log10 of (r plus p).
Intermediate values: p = 17.7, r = 16.5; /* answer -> 1.53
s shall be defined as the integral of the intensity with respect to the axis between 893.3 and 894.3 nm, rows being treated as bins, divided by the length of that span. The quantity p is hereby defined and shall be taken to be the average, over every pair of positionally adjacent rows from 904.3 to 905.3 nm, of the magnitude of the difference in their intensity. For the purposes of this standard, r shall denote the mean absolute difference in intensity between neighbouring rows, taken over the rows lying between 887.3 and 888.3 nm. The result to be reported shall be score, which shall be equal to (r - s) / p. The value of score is -54.2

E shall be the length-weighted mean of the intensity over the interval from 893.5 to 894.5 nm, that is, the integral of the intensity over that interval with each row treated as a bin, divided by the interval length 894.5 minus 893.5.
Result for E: 17.14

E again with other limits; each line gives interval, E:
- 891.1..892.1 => 17.23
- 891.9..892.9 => 16.87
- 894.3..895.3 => 17.23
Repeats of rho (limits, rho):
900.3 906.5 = -83.8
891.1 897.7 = -83.2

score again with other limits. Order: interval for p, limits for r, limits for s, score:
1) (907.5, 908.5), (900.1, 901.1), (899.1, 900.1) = -38.5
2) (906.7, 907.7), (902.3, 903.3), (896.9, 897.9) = -39.8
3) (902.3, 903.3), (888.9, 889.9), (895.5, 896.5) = -43.5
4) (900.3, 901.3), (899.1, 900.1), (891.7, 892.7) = -24.3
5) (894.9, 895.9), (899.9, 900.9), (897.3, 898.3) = -16.7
